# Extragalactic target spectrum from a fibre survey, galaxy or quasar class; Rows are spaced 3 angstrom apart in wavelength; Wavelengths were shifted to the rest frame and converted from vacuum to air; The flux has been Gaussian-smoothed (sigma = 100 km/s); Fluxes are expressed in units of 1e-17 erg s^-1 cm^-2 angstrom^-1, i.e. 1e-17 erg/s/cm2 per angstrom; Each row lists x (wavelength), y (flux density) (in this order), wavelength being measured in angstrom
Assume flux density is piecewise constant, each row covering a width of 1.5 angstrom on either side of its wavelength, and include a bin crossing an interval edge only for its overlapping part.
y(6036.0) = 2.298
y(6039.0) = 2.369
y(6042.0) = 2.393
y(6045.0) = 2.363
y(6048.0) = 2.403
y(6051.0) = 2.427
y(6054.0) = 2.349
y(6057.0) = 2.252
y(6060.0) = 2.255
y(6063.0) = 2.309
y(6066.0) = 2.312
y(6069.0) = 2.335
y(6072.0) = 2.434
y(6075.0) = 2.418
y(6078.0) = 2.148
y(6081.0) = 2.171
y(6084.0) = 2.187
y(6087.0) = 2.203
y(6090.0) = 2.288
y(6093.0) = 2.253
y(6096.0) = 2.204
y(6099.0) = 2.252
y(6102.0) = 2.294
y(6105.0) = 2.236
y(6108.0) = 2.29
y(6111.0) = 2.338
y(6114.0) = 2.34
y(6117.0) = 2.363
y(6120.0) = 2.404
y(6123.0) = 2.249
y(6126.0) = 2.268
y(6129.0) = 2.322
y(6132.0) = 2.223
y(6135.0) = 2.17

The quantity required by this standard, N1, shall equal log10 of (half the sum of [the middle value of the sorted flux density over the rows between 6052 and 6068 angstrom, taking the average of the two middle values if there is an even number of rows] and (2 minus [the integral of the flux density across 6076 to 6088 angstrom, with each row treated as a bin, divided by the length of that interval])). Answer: 0.026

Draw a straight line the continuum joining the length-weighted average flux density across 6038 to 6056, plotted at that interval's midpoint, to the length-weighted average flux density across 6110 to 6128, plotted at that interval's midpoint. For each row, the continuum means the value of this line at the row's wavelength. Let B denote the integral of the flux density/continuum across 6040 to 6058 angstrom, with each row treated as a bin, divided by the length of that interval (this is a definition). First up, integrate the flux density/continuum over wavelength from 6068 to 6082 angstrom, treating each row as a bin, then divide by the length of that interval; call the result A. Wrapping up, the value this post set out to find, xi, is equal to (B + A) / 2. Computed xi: 0.986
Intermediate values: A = 0.977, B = 1.00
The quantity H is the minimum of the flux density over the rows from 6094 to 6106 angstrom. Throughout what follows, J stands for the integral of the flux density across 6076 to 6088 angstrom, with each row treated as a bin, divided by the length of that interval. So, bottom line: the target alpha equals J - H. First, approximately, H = 2.204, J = 2.19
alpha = -0.02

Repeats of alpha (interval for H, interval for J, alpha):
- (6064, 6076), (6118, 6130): 0.00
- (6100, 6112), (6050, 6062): 0.08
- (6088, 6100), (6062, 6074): 0.15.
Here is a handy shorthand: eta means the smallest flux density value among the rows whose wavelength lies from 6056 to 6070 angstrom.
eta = 2.252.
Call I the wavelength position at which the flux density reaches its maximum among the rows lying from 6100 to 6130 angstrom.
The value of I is 6120.0 angstrom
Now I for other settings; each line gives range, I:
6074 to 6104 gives 6075.0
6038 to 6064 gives 6051.0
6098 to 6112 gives 6111.0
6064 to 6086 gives 6072.0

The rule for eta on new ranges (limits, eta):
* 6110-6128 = 2.249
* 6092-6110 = 2.204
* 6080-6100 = 2.171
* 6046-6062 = 2.252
